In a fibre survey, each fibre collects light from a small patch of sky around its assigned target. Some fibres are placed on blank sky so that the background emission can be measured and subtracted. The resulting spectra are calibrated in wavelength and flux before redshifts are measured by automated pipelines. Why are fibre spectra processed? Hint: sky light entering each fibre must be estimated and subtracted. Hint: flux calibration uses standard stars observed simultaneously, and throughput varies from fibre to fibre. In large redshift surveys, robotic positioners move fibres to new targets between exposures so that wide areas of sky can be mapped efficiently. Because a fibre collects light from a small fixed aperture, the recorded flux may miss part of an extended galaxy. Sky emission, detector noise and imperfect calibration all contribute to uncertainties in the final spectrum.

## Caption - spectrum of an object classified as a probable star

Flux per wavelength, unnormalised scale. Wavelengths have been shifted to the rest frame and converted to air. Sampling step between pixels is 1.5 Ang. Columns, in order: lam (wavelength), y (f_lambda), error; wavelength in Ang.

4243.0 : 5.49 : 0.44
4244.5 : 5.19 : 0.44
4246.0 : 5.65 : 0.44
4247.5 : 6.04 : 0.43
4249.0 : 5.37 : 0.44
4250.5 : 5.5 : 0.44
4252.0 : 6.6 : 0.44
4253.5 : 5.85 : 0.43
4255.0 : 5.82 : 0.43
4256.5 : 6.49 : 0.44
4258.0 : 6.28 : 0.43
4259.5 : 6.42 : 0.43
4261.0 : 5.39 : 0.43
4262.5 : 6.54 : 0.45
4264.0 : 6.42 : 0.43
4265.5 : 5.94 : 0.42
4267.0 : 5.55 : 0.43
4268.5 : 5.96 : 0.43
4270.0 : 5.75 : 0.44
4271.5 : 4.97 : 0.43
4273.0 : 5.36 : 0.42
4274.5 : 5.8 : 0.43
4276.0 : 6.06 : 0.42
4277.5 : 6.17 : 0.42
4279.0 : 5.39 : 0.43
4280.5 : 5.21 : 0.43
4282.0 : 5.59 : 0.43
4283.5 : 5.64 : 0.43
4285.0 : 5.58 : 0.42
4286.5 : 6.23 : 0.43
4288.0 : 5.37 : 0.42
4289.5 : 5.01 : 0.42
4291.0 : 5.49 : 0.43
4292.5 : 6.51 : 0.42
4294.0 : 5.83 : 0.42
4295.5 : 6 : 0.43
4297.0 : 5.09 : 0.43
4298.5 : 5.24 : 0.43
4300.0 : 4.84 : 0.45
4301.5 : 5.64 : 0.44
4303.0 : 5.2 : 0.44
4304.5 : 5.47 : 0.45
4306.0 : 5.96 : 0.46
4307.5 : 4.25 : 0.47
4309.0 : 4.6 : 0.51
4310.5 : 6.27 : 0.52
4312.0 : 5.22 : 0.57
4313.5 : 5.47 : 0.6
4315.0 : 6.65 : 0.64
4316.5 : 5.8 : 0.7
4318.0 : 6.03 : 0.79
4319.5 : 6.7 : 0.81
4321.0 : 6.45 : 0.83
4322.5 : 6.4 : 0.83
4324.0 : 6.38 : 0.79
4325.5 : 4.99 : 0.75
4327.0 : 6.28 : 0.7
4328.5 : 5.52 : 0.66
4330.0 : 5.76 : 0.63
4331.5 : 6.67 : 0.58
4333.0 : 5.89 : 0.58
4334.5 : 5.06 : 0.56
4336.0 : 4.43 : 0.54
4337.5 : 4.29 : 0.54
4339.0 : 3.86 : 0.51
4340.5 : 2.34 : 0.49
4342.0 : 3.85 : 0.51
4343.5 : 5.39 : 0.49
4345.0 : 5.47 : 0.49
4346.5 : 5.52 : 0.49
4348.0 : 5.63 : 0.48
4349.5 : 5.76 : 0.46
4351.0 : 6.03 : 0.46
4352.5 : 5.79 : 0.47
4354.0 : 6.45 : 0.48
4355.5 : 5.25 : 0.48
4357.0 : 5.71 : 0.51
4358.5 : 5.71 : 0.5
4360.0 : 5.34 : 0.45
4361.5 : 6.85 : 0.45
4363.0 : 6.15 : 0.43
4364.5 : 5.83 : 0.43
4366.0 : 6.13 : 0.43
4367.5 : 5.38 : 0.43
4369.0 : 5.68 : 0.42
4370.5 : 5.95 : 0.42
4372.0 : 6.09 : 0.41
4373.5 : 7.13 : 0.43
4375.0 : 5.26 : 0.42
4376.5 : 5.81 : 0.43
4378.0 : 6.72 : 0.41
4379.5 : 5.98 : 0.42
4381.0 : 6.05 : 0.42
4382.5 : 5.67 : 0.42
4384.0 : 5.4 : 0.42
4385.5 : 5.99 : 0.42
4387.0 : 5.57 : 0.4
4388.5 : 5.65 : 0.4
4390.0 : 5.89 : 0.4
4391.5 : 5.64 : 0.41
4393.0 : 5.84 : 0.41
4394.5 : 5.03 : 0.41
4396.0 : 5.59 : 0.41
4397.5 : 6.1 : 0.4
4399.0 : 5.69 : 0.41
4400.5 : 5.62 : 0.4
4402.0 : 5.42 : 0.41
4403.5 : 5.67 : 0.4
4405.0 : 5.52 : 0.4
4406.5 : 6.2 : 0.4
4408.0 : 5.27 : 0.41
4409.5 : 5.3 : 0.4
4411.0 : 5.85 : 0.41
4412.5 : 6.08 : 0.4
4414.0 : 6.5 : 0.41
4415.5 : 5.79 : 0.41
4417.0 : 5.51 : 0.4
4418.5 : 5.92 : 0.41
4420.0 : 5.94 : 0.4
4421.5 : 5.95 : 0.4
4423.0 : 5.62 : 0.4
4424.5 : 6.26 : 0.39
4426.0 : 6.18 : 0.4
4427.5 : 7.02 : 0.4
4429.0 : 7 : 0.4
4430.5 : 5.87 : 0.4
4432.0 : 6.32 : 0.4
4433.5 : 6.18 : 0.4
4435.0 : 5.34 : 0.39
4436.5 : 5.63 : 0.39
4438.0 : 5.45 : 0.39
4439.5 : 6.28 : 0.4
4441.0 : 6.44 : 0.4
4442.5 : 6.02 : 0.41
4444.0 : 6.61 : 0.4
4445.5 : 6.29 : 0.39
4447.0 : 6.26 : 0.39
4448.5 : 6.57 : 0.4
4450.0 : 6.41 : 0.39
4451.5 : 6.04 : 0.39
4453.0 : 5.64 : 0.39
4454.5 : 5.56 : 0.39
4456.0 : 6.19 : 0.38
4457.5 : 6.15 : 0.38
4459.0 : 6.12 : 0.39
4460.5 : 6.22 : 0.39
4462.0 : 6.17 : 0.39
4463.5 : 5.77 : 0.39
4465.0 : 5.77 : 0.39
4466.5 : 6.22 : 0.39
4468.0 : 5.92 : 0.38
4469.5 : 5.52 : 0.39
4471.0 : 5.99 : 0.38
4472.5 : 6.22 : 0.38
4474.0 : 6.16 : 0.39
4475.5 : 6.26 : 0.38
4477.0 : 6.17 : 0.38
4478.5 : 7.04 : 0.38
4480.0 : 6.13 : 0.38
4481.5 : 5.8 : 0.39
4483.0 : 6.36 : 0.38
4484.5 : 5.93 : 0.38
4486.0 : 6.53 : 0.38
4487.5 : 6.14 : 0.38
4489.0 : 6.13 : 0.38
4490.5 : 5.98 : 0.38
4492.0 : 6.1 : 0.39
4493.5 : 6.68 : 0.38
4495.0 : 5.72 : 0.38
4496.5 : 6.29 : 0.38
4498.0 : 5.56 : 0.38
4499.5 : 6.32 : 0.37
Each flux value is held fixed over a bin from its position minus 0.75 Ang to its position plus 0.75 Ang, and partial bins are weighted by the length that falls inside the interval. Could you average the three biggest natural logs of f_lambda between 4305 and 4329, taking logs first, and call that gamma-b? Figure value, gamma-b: 1.89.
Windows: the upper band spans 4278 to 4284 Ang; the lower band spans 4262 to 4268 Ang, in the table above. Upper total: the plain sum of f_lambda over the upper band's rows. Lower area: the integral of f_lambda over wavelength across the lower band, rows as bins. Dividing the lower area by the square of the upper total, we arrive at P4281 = 0.077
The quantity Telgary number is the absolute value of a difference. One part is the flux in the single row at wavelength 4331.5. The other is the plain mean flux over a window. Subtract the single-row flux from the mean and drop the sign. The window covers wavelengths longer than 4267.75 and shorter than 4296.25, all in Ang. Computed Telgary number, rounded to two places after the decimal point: 0.99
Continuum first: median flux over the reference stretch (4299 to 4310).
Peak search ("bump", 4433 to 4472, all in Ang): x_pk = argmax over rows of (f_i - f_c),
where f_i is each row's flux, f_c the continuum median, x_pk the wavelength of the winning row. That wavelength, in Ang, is 4444.0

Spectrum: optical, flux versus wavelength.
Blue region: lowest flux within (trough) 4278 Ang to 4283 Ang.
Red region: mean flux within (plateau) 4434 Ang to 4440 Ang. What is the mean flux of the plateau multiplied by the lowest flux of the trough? 30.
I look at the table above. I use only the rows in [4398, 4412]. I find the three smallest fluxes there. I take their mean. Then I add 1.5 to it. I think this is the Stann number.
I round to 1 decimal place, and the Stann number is 6.8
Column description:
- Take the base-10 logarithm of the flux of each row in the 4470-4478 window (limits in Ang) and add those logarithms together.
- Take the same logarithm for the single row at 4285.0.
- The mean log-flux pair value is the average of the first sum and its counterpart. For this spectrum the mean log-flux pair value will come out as 2.35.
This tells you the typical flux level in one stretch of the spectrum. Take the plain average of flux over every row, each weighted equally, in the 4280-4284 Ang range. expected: 5.5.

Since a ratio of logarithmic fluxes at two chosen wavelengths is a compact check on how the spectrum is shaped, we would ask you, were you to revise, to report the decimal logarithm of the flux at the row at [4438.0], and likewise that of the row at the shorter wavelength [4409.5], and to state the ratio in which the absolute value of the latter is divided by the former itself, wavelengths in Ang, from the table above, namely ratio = 0.98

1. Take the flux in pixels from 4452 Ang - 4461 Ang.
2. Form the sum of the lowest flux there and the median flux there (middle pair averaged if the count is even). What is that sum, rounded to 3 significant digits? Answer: 11.7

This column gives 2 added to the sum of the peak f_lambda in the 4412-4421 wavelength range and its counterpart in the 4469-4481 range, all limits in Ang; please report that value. 15.5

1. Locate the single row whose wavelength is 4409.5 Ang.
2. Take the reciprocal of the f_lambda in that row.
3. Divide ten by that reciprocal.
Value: 53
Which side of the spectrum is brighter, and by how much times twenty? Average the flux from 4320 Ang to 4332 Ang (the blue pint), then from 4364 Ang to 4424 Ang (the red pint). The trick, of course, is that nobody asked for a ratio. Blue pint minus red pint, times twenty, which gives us 5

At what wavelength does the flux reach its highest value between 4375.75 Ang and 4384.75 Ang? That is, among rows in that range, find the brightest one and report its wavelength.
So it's 4378.0 Ang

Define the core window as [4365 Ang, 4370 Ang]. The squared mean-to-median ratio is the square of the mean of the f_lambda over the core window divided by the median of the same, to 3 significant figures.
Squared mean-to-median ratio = 1.02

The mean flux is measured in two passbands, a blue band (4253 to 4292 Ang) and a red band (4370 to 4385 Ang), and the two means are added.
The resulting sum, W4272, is 11.8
